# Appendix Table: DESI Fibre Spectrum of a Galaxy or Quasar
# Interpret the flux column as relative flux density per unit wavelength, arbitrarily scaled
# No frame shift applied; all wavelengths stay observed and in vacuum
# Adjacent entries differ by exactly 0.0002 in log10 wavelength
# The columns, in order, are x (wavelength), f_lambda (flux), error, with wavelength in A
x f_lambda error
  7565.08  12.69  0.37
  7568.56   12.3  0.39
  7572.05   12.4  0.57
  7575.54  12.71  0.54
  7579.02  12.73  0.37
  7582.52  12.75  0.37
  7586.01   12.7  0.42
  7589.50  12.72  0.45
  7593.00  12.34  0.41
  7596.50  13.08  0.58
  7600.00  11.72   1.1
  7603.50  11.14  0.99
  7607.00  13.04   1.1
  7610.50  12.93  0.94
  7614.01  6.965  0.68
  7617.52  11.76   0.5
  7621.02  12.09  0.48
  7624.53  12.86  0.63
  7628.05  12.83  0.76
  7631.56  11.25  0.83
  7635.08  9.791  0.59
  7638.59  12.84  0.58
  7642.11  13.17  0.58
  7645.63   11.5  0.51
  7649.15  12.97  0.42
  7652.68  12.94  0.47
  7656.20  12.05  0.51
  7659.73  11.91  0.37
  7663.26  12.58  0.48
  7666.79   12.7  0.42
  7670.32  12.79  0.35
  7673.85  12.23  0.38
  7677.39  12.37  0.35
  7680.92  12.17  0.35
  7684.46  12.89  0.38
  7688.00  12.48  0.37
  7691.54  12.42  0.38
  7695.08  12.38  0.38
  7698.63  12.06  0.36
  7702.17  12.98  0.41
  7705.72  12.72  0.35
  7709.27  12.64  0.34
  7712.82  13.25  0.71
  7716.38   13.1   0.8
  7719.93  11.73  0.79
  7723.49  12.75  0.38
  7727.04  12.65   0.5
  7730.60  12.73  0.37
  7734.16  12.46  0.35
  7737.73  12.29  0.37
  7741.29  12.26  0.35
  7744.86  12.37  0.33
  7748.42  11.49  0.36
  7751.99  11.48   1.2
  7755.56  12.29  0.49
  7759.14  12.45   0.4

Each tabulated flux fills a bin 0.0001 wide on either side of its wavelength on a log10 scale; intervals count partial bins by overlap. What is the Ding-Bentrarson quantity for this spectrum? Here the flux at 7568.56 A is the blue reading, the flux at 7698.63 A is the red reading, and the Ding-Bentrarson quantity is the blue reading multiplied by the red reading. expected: 148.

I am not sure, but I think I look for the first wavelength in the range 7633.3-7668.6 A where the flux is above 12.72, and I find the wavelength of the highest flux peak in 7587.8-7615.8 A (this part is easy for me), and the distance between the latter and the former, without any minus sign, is 42.1 A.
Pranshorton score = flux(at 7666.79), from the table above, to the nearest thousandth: 12.700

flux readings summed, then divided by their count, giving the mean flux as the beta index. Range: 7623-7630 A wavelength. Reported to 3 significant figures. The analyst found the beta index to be 12.8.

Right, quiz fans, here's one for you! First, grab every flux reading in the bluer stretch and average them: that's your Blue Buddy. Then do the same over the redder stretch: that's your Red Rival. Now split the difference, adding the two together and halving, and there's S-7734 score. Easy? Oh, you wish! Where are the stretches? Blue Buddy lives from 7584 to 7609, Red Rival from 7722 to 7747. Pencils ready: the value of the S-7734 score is 12.4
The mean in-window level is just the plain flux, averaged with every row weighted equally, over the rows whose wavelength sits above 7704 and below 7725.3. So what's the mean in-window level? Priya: 12.7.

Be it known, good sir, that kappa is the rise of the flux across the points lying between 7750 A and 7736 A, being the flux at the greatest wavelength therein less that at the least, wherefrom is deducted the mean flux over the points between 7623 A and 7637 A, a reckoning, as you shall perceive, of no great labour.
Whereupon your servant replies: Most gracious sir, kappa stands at -12.48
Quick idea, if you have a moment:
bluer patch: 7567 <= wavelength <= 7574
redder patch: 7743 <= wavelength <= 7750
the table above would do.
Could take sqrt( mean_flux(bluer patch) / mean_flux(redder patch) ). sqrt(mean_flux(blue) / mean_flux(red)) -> 1.02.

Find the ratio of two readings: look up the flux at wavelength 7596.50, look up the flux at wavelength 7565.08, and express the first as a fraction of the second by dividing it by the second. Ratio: 1.03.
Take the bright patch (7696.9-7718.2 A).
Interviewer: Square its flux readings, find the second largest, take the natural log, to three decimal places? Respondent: 5.145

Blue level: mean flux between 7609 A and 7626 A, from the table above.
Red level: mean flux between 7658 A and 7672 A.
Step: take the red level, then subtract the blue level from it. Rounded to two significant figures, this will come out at 1.2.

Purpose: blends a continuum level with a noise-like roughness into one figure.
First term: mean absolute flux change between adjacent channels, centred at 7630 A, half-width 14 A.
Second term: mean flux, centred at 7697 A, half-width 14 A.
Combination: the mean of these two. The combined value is 6.82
